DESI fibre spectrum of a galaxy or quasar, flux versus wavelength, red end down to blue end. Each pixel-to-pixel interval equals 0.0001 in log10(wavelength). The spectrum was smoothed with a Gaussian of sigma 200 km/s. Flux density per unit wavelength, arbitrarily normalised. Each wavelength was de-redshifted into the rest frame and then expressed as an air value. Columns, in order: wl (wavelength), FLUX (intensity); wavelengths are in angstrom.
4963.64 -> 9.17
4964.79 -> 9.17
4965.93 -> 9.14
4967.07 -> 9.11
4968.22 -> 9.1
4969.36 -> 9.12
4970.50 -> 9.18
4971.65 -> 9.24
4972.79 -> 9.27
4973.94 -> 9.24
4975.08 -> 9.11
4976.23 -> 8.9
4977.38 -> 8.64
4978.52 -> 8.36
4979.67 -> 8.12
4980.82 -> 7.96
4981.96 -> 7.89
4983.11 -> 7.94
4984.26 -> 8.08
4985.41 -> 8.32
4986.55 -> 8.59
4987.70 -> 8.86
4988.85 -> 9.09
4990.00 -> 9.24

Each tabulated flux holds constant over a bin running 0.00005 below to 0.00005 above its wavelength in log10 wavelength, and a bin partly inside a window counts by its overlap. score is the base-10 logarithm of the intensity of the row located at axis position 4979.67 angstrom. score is 0.910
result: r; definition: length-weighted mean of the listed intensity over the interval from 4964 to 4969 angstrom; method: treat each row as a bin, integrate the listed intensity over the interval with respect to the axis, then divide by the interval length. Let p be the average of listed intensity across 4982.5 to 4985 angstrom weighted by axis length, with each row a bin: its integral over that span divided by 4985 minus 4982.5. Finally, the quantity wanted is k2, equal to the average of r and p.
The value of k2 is 8.57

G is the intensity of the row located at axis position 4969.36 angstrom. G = 9.12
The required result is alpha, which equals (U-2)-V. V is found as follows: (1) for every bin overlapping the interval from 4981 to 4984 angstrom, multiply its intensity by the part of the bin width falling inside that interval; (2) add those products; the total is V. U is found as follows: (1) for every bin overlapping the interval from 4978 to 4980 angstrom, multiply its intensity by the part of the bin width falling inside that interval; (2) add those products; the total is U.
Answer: -9.4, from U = 16.5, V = 24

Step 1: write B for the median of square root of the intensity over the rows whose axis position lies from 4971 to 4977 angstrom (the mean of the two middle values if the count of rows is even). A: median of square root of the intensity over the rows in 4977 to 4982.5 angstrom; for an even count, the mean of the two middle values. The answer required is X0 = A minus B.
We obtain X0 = -0.19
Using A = 2.85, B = 3.04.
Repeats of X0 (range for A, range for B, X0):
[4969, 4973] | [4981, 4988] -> 0.17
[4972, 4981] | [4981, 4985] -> 0.14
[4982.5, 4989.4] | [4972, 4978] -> -0.11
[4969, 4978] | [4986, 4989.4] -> 0.05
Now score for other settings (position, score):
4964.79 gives 0.962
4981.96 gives 0.897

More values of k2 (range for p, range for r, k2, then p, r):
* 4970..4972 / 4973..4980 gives 8.98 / 9.18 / 8.8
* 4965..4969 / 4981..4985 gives 8.56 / 9.13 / 8.0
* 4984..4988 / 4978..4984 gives 8.26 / 8.47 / 8.0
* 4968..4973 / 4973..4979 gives 9.04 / 9.20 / 8.9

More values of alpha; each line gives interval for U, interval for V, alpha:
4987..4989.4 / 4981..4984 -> -4.4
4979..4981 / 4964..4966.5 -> -8.8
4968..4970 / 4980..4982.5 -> -3.6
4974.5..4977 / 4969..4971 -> 2.1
